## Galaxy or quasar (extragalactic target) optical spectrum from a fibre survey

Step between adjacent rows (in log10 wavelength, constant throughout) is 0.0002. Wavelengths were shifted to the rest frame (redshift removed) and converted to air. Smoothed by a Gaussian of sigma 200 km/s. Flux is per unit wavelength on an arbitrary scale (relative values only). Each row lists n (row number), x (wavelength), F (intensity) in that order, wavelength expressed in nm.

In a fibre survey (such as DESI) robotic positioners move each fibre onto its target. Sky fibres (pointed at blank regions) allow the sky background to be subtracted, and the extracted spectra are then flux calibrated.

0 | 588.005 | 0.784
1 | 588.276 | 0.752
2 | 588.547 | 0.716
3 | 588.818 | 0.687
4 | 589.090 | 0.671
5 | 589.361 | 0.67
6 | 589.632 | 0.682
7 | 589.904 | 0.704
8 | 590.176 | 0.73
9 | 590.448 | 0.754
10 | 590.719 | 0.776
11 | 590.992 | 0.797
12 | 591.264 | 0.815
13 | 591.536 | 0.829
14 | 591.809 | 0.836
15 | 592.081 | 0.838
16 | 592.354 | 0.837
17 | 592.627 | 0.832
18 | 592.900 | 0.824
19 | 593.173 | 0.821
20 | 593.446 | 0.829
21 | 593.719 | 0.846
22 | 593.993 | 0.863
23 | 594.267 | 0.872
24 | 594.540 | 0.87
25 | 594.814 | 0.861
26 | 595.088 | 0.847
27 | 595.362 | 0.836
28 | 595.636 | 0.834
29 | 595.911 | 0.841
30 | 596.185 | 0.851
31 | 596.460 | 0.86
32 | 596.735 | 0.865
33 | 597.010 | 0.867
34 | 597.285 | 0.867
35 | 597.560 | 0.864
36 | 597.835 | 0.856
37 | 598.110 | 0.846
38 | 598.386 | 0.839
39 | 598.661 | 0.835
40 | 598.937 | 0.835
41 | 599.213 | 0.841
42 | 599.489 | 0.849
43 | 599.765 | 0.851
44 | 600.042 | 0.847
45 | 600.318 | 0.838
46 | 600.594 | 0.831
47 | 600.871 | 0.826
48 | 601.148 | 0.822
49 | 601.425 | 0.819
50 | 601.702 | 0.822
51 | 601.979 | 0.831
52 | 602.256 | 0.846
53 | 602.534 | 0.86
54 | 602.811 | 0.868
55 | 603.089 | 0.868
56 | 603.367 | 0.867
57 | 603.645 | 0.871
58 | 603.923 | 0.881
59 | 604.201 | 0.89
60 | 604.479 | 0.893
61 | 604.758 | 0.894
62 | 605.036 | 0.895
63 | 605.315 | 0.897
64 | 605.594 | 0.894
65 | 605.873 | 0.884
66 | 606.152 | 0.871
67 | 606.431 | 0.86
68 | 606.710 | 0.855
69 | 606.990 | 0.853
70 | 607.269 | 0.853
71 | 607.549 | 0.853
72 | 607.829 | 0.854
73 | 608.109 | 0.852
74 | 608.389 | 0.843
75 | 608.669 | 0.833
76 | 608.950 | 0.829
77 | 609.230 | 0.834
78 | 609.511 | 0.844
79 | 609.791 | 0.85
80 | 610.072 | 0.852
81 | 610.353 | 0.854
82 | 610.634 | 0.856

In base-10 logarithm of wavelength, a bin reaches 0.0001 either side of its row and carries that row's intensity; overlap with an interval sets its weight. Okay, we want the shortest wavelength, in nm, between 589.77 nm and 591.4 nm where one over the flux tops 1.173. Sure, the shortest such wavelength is 589.904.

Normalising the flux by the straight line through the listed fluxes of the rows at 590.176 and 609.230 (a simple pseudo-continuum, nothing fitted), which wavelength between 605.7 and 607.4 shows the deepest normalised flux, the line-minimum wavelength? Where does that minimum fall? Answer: 607.269 nm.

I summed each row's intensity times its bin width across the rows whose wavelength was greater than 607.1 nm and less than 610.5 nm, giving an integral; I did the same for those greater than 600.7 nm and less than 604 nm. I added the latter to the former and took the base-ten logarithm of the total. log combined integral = 0.754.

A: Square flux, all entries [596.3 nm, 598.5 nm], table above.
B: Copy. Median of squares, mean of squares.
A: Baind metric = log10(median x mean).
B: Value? -0.262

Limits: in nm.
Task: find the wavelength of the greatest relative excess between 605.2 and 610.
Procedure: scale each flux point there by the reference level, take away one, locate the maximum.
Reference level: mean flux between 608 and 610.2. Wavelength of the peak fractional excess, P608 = 605.315 nm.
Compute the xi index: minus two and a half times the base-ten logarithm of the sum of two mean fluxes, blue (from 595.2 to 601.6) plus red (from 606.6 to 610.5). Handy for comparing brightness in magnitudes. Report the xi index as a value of -0.571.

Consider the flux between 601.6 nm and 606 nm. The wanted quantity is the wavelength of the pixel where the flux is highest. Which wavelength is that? 605.315 nm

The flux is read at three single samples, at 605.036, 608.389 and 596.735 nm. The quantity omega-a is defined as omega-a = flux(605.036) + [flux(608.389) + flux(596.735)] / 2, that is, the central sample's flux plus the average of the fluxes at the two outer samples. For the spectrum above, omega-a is 1.75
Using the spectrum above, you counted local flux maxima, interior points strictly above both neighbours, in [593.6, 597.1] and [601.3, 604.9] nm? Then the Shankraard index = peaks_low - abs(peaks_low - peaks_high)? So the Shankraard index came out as 0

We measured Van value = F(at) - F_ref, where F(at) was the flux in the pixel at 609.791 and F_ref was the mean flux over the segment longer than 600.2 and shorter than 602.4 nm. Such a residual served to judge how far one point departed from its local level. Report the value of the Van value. 0.021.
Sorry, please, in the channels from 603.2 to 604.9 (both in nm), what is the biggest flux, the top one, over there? 0.894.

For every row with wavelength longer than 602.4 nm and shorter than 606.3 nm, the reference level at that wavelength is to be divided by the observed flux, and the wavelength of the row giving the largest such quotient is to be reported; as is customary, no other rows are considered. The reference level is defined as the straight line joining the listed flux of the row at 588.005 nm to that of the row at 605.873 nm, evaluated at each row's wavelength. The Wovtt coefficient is 606.152 nm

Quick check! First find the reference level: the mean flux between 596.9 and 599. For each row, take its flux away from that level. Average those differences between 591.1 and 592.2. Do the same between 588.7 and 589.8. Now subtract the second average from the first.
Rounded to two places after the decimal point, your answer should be -0.15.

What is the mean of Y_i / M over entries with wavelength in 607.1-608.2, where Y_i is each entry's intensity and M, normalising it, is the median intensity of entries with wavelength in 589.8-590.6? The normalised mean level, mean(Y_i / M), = 1.17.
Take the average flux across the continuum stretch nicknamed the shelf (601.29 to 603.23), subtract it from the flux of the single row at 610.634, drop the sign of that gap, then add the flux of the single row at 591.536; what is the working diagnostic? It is 0.840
